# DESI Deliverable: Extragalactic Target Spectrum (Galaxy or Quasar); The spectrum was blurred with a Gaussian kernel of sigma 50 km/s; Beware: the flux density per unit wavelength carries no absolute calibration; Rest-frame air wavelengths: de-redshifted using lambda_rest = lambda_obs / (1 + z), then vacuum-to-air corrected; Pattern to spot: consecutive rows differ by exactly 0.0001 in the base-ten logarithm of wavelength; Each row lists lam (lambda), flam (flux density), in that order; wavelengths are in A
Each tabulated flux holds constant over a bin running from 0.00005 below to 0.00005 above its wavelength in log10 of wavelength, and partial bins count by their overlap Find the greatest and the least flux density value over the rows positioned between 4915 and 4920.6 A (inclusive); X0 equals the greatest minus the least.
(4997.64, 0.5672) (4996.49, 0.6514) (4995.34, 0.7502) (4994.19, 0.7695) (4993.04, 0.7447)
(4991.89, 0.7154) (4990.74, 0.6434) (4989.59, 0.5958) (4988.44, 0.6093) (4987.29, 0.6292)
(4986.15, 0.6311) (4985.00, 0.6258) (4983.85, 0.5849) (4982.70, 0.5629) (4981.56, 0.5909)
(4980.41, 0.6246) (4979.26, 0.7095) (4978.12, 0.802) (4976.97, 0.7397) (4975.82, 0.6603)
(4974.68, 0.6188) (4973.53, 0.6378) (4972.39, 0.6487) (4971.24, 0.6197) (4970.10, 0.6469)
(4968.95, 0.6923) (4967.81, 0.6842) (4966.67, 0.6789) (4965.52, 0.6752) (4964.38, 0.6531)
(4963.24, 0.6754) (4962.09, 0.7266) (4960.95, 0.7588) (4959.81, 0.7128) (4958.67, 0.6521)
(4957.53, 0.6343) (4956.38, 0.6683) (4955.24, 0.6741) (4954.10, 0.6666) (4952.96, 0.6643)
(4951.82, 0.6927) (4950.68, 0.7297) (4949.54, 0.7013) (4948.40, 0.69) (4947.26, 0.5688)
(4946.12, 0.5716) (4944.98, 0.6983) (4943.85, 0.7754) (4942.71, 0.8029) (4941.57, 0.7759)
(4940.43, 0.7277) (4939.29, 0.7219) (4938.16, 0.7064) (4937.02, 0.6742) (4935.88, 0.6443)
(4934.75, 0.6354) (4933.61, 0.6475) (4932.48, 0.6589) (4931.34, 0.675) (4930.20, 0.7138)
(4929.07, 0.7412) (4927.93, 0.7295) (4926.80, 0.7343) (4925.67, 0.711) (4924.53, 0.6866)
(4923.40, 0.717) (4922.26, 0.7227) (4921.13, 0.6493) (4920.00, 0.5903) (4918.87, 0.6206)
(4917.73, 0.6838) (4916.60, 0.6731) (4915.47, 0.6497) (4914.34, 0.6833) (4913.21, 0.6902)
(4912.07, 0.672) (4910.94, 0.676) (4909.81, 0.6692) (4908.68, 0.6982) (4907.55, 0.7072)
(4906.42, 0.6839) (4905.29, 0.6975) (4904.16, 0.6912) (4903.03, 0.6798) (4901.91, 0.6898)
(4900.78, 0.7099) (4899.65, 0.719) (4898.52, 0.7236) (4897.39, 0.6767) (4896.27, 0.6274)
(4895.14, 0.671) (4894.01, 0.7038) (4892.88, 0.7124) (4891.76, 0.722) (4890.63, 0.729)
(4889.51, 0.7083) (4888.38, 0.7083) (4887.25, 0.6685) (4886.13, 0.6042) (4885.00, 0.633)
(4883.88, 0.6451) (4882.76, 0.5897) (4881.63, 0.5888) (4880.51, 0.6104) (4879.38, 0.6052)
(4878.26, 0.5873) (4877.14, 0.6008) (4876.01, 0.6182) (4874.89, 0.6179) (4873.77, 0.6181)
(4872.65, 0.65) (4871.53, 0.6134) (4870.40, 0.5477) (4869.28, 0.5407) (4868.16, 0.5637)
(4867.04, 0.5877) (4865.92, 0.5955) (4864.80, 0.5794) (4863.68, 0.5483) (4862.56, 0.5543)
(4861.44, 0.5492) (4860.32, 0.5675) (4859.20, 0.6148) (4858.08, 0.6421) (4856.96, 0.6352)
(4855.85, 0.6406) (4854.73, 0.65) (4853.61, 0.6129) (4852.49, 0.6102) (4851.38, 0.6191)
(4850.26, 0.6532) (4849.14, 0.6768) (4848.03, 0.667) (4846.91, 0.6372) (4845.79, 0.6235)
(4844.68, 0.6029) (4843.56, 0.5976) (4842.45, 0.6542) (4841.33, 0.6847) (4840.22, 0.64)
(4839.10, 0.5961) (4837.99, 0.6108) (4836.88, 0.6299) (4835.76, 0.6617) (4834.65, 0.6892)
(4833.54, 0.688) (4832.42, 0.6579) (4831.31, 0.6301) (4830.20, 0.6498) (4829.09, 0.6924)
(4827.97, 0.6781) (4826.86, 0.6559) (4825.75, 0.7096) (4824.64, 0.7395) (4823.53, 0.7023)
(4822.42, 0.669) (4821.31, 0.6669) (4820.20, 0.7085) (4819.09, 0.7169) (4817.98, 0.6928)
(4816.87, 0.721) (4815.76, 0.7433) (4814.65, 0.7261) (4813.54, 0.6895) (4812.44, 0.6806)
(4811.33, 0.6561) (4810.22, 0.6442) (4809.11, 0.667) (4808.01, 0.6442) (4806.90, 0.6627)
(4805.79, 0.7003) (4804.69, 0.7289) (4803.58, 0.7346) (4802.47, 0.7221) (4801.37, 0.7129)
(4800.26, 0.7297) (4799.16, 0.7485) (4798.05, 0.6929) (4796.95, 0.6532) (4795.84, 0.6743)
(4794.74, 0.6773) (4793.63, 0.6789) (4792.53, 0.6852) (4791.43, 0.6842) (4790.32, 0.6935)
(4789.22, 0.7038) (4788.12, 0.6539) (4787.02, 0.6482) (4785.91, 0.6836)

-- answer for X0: 0.09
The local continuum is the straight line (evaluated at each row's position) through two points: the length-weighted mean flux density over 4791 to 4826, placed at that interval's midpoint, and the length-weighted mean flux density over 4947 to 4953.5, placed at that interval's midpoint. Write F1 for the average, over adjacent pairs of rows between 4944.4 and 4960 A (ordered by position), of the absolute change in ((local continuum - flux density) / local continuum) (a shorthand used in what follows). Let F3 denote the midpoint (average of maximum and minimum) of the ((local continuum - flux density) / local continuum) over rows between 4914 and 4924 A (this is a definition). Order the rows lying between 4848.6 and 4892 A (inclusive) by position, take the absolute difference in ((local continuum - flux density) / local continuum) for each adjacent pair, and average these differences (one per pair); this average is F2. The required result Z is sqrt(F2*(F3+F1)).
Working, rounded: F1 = 0.05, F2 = 0.0298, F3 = 0.04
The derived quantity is 0.05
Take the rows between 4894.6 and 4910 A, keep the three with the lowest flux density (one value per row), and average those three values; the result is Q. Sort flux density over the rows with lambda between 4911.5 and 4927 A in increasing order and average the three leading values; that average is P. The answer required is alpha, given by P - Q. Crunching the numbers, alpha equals -0.04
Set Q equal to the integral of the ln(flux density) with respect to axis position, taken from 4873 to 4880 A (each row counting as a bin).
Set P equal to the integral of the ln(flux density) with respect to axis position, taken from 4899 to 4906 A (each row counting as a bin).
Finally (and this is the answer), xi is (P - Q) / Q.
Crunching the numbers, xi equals -0.27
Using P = -2.52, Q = -3.5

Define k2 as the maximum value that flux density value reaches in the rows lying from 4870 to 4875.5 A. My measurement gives 0.65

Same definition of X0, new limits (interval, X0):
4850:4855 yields 0.04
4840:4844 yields 0.09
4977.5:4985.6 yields 0.24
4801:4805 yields 0.02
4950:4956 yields 0.07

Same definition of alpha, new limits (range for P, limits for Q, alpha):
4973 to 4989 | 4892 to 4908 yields -0.08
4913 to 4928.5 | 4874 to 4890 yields 0.03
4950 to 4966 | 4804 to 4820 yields 0.00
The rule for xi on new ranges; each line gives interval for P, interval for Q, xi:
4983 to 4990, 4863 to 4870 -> -0.13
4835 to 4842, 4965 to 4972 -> 0.10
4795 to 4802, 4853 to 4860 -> -0.23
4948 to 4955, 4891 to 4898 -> -0.01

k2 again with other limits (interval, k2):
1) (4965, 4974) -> 0.6923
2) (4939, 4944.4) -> 0.8029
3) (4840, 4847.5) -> 0.6847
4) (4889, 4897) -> 0.729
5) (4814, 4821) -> 0.7433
